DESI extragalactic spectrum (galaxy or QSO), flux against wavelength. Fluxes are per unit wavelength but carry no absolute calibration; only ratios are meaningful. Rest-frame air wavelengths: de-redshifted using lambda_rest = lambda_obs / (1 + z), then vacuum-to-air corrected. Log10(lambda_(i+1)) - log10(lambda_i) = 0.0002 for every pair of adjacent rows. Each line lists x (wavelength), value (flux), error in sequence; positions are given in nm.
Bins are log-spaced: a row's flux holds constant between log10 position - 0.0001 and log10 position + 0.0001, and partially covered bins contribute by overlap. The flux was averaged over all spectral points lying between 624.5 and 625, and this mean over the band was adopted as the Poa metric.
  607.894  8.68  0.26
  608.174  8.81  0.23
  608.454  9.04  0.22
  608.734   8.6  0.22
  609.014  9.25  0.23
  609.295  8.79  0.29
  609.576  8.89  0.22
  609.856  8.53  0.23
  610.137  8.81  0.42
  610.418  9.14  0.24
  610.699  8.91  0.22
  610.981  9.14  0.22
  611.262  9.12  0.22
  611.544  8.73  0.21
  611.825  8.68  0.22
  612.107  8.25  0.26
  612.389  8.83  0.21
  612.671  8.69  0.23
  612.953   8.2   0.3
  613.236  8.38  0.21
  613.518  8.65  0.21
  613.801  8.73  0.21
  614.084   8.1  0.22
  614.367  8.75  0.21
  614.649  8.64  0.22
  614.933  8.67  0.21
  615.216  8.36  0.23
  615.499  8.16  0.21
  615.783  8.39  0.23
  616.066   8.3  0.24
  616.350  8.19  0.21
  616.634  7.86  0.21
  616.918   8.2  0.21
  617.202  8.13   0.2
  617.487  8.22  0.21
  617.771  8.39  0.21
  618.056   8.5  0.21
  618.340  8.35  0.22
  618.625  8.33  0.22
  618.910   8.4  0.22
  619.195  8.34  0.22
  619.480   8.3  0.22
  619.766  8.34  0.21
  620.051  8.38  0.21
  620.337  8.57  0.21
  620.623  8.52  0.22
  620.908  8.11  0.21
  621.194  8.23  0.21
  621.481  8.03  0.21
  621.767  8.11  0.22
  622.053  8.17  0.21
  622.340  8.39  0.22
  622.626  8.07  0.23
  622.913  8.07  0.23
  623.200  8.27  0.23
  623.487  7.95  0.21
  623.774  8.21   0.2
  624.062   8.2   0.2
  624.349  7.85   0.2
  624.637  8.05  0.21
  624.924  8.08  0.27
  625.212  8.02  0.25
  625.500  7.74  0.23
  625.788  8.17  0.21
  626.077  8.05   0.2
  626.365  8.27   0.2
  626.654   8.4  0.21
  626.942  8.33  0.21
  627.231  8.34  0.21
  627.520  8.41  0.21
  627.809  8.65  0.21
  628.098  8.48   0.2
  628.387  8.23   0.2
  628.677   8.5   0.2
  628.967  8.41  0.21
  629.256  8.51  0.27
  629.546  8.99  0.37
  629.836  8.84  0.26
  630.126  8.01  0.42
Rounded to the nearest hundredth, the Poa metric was 8.07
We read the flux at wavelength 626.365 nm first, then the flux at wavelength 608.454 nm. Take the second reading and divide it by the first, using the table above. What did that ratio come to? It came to 1.09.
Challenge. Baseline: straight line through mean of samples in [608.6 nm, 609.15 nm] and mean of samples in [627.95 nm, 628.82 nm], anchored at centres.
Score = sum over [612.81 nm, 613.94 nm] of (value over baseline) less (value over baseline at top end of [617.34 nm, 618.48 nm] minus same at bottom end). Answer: 3.84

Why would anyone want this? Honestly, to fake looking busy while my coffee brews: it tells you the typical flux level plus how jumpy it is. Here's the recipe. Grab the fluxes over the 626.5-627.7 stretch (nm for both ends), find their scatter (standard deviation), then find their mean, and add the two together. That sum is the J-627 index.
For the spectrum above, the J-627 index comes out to 8.41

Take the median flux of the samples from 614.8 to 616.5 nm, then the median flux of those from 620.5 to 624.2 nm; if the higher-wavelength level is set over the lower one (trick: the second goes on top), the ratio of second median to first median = 0.98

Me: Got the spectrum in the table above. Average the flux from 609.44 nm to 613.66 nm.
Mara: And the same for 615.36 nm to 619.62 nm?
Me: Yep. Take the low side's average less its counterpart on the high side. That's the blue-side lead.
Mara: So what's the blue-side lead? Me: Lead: 0.46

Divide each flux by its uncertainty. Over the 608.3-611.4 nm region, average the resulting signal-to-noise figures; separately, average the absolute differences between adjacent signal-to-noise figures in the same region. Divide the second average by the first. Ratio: 0.17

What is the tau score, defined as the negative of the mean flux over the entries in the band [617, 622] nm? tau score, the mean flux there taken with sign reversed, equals -8.31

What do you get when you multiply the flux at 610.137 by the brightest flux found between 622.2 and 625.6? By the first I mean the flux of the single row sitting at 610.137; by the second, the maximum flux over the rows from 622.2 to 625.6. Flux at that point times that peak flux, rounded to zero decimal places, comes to 74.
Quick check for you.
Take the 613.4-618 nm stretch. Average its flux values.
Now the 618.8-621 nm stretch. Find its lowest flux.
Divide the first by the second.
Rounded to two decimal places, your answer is 1.03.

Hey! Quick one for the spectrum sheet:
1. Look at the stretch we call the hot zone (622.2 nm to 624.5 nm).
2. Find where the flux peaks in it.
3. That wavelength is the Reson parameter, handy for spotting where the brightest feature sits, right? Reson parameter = 622.340 nm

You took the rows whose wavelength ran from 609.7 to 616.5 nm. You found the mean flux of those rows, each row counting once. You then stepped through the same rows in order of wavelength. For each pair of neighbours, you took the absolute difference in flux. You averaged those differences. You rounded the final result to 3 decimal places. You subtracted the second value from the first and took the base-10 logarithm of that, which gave 0.921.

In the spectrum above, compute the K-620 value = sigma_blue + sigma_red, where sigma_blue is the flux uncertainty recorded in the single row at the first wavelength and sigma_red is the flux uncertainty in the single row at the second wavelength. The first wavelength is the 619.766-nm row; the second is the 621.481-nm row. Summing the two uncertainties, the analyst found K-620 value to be 0.420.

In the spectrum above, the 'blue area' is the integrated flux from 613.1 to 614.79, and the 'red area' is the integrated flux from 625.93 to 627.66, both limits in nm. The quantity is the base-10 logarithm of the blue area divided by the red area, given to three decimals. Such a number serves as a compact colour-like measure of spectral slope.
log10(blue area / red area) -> 0.003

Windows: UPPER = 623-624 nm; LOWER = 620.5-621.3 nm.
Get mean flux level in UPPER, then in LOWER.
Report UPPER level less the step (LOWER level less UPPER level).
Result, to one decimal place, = 8.0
